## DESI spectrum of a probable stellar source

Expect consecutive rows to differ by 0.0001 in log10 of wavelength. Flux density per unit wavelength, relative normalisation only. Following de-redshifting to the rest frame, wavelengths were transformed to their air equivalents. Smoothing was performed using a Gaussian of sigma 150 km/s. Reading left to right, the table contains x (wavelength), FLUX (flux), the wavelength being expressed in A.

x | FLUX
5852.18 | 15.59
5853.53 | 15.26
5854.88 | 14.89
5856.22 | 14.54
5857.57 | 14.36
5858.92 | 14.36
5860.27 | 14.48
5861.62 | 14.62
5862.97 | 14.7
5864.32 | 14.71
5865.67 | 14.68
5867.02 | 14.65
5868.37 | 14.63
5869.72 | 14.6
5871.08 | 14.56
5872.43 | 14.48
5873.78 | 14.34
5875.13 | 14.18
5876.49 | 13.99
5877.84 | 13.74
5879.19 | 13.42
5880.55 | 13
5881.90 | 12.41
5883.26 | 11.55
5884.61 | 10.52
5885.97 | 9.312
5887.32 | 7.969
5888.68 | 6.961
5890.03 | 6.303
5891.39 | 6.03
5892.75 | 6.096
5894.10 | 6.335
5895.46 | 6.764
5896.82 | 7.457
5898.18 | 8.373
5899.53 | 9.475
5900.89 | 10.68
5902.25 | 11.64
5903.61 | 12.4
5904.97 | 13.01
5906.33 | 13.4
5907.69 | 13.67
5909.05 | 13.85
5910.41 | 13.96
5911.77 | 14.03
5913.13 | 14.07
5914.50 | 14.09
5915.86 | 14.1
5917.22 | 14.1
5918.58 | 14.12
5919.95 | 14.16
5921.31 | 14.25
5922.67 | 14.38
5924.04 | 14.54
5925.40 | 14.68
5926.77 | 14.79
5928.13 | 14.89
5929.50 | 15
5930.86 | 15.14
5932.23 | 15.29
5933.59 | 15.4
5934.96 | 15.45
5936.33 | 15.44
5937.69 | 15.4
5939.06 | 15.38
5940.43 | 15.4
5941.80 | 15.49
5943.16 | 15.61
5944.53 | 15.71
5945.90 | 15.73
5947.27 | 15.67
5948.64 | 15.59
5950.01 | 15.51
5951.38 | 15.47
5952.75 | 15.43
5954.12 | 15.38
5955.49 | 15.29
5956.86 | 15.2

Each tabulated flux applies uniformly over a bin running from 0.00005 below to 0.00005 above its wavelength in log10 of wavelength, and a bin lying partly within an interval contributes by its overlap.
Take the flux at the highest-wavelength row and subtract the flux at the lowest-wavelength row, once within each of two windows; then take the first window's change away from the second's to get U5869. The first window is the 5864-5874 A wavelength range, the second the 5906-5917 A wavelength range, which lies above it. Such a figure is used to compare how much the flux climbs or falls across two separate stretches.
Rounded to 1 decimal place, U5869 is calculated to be 1.1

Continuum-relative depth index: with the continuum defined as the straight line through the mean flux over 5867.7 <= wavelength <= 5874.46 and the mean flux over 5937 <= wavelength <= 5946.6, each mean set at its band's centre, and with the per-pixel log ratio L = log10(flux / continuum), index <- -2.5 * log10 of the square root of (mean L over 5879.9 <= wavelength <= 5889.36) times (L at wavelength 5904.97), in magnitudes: 2.5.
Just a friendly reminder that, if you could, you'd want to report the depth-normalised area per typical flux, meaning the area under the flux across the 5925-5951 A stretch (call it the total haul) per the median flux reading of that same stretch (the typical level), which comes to 25.9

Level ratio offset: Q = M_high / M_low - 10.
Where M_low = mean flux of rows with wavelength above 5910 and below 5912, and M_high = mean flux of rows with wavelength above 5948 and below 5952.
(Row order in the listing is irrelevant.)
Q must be -8.9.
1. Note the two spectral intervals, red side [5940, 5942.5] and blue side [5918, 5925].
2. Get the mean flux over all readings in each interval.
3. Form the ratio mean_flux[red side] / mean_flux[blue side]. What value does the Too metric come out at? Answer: 1.08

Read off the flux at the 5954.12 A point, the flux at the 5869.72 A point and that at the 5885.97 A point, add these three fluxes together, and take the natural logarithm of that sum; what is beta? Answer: 3.67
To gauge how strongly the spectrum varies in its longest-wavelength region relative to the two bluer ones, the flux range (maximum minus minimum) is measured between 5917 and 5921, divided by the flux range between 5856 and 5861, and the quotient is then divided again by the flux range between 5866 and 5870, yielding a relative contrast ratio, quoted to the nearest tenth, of 6.7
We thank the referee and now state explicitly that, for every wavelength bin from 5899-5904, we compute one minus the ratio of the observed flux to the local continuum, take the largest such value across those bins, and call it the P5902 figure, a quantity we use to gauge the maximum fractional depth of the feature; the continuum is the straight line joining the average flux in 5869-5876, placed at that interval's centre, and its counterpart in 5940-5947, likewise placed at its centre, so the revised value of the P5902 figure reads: 0.36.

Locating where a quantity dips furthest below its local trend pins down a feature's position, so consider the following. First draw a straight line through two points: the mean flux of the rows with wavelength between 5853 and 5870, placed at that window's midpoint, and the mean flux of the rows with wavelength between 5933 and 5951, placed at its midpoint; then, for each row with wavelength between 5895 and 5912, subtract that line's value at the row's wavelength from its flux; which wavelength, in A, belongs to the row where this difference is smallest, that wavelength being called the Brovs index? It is 5895.46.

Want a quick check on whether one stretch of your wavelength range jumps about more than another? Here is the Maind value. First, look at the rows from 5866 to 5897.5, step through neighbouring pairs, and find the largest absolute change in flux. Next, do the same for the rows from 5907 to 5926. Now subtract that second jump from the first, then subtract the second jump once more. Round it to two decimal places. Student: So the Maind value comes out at 0.98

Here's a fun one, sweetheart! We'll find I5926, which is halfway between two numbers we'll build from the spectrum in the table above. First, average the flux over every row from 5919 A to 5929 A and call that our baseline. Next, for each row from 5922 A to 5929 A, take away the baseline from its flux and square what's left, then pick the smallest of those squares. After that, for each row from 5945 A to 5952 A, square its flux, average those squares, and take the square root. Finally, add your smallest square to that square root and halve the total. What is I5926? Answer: 7.80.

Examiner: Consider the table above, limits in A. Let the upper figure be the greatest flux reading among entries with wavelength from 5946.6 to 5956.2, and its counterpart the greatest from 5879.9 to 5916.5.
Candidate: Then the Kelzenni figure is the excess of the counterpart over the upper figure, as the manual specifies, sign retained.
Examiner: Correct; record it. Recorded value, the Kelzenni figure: -1.57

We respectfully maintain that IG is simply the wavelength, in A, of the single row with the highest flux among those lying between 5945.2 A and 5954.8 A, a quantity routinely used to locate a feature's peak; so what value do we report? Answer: 5945.90 A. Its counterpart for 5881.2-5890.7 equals 5881.90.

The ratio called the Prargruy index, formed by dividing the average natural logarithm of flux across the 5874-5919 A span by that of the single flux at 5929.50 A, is 0.88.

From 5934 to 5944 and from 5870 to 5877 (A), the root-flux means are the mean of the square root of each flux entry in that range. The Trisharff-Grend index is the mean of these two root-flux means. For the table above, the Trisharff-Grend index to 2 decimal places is 3.86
